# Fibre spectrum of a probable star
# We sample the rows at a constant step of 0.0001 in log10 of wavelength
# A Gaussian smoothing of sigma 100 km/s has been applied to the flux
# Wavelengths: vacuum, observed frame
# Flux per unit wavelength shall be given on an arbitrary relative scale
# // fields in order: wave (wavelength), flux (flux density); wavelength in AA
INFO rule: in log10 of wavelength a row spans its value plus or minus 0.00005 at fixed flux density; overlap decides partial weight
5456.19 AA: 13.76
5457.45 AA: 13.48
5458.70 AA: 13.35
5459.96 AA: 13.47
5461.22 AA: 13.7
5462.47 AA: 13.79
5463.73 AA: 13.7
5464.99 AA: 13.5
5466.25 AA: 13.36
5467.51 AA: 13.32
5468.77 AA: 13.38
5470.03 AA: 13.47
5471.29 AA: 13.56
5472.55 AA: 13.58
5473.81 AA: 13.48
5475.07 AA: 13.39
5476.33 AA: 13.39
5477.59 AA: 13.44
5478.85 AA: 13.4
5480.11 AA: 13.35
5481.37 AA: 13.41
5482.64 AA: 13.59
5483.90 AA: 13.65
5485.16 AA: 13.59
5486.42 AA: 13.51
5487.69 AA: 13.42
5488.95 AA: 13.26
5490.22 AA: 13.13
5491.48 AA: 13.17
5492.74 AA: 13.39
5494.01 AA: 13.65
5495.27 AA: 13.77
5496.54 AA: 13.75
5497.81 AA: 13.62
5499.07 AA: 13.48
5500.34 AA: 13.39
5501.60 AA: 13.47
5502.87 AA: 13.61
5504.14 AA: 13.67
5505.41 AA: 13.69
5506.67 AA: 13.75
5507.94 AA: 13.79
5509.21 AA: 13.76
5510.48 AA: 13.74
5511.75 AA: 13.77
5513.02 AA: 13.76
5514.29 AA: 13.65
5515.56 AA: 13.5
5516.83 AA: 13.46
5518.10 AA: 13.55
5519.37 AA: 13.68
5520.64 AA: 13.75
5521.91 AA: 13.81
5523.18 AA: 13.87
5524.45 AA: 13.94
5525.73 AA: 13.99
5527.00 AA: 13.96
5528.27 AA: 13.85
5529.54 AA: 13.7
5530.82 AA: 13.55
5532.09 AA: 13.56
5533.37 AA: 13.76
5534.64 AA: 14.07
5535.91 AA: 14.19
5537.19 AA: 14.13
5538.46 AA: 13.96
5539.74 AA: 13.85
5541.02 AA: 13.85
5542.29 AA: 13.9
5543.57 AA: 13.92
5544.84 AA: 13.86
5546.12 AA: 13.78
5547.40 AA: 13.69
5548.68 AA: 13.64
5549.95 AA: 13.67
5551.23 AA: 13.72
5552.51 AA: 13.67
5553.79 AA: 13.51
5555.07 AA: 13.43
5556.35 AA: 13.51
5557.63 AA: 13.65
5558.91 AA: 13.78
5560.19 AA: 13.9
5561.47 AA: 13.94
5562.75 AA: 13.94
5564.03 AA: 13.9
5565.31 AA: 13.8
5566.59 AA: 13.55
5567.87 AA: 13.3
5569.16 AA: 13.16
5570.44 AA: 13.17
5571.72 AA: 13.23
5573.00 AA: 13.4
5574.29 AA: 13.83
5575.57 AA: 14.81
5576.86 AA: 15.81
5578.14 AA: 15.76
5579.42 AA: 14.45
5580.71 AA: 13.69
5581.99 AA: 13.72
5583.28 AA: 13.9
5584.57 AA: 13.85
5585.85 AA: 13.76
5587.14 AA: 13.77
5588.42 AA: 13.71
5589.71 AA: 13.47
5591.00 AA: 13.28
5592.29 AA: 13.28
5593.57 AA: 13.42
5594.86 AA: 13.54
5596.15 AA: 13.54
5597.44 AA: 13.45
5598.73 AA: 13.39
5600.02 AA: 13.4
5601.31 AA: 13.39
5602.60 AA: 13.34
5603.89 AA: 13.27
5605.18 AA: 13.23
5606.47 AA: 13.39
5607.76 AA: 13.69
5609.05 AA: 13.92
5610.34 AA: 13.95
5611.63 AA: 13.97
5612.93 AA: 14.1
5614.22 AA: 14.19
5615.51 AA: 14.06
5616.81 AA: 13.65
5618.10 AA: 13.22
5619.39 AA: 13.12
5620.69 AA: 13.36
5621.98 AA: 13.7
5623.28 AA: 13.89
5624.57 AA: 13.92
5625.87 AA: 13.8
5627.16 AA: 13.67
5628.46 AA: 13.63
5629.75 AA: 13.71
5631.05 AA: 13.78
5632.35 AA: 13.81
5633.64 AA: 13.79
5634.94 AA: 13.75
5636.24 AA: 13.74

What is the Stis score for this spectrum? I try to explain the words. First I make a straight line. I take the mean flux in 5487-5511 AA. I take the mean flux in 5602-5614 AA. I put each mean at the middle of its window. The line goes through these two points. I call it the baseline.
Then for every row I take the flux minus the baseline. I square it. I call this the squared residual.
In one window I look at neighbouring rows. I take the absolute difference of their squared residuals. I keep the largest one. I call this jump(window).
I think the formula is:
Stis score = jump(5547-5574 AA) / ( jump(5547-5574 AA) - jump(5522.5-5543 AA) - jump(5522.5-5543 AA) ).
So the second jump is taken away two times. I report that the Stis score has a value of -0.4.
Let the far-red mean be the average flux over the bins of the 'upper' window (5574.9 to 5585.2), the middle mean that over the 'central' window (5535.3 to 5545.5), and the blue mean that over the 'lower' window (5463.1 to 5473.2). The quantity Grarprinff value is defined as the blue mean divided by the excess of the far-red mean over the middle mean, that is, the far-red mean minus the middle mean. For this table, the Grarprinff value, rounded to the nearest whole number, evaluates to 25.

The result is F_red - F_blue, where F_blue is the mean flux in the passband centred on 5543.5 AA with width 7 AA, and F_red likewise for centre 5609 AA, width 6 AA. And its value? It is -0.1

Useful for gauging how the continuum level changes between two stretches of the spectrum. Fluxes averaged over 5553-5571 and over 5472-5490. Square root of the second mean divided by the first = 0.99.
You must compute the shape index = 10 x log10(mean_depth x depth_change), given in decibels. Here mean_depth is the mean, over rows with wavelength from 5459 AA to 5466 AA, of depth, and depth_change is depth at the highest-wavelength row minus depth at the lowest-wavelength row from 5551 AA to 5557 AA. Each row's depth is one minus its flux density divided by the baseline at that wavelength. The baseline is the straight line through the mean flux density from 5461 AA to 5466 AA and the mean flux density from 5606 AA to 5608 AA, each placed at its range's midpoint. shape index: -43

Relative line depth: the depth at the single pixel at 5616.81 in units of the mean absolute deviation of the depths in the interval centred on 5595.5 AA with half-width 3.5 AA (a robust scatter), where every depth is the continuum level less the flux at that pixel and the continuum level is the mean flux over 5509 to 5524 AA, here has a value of 0.6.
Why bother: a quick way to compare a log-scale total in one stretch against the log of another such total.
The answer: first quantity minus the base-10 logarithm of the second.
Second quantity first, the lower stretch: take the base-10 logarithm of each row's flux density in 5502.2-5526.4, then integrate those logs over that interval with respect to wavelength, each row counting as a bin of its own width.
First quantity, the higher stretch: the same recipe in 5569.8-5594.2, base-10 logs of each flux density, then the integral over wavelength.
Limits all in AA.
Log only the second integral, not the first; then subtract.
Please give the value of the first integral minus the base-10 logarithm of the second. 26.5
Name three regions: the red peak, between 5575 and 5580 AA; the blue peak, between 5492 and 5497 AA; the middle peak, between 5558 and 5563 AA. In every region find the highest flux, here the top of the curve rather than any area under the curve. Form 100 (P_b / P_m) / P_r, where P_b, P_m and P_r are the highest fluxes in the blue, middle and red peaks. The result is 6.25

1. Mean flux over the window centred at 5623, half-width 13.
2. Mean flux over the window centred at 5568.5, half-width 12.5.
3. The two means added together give 27.7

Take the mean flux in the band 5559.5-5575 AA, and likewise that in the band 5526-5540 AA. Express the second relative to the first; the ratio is 1.02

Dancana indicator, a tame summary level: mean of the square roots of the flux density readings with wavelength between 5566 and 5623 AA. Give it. 3.70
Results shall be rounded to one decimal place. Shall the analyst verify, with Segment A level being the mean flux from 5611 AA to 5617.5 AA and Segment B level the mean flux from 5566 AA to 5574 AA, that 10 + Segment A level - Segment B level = 10.7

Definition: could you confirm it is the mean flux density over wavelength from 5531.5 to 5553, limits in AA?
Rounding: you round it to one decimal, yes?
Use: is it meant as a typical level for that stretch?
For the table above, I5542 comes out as 13.8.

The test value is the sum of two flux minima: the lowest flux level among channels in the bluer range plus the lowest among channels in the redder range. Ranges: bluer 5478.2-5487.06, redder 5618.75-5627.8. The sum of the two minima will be 26.5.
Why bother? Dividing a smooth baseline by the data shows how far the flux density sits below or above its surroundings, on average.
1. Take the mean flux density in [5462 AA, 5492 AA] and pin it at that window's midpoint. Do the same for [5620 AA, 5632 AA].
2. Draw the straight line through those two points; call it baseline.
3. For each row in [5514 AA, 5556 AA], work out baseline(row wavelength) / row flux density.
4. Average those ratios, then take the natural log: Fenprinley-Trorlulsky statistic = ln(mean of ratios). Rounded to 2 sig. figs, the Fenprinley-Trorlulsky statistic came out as -0.016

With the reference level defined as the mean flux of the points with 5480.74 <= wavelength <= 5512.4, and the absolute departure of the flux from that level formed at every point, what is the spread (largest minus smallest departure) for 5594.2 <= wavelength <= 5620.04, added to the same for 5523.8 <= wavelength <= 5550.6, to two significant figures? 1.2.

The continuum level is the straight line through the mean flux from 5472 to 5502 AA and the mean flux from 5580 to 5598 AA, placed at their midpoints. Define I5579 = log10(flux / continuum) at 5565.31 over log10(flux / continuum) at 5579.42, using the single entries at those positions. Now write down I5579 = 0.3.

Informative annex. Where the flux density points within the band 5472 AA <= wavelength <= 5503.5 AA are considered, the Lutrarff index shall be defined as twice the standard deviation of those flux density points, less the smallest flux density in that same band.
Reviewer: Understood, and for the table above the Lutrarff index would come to -12.8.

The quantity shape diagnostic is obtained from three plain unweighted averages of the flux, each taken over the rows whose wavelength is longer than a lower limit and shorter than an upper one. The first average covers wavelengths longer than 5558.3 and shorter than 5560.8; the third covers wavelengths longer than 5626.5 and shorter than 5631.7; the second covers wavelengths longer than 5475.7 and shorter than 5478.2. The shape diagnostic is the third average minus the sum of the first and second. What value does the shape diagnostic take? -13.6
